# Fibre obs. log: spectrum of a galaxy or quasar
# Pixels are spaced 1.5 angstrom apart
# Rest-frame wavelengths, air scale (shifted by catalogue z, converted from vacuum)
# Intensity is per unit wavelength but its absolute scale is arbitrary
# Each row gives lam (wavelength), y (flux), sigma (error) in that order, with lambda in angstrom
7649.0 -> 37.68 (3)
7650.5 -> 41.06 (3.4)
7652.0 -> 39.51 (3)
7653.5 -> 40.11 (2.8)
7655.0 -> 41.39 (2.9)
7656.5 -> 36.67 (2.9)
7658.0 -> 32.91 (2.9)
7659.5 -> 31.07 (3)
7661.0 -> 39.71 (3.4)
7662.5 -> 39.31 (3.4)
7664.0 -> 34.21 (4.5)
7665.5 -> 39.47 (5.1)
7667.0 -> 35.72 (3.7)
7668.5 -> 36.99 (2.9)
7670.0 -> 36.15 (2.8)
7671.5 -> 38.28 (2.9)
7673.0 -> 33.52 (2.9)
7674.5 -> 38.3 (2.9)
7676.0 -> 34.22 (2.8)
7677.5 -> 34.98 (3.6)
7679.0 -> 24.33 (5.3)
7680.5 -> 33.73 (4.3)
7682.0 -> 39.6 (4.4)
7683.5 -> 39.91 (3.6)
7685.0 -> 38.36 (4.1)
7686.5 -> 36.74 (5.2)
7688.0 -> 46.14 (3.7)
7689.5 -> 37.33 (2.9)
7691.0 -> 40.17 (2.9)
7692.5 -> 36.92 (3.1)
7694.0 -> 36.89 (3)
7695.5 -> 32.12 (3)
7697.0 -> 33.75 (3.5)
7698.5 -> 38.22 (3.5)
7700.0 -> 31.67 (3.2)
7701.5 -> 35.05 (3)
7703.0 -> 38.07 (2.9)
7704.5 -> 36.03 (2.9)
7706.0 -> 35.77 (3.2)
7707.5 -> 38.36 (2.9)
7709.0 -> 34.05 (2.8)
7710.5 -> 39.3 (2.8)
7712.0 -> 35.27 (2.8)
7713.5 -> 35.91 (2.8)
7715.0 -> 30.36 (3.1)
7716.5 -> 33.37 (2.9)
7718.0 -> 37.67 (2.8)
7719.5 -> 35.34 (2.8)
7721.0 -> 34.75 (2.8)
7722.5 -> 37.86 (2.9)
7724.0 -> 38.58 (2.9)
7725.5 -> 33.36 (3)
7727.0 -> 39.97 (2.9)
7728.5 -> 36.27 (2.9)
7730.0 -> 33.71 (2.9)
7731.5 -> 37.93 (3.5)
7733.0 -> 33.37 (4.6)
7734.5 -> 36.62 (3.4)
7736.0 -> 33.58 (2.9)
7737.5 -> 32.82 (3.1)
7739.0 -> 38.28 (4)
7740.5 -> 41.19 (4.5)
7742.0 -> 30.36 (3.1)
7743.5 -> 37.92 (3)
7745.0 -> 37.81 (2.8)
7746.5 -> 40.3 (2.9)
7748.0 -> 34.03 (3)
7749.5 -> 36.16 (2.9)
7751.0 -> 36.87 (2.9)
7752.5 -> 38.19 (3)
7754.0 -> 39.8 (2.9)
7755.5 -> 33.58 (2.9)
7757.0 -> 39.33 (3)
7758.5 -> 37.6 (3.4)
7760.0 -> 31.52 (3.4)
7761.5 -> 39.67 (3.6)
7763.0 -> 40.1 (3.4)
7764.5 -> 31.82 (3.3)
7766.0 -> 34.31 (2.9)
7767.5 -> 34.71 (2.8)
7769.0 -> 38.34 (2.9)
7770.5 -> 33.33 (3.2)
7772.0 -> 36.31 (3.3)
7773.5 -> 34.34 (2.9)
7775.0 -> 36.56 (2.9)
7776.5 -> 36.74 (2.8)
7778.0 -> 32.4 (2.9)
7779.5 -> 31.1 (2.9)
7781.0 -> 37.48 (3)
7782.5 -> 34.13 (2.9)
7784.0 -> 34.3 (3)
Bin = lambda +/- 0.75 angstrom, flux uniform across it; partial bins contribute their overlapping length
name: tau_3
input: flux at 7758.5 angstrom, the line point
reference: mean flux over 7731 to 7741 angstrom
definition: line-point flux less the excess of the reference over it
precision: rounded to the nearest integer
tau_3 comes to 39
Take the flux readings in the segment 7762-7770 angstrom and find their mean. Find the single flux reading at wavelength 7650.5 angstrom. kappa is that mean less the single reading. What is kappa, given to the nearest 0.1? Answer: -5.2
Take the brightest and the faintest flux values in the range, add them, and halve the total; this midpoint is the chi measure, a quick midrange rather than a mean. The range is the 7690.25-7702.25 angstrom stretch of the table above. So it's 35.9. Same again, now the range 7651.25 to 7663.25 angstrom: 36.2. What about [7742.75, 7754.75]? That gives 37.2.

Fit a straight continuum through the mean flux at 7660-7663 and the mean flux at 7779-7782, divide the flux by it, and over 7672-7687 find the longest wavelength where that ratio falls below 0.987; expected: 7686.5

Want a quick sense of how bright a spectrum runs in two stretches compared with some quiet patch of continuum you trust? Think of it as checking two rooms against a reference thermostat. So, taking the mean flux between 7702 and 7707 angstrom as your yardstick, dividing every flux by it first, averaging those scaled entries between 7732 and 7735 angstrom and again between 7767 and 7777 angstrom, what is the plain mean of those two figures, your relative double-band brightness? 0.97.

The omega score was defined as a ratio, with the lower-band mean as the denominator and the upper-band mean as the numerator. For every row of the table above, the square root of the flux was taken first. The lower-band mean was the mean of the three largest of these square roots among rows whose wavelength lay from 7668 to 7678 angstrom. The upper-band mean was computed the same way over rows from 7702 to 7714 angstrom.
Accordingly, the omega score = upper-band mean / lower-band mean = 1.01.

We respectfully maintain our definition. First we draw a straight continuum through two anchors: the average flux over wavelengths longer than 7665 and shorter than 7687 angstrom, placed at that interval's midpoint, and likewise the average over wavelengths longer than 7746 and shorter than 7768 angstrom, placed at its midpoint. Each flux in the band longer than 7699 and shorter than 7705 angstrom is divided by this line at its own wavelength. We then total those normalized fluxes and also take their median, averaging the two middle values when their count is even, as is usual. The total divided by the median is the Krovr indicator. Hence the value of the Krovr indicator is 3.96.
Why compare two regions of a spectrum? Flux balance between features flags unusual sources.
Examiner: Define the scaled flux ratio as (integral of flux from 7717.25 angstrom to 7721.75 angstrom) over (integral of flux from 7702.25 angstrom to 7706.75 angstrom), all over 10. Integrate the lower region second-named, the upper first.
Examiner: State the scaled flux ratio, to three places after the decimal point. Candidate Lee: 0.098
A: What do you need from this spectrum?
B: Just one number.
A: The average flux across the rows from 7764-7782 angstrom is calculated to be 34.8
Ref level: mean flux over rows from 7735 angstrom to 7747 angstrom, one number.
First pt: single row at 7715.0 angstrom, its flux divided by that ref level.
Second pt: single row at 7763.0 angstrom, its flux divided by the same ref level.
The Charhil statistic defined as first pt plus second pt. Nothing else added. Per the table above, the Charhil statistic 1.93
